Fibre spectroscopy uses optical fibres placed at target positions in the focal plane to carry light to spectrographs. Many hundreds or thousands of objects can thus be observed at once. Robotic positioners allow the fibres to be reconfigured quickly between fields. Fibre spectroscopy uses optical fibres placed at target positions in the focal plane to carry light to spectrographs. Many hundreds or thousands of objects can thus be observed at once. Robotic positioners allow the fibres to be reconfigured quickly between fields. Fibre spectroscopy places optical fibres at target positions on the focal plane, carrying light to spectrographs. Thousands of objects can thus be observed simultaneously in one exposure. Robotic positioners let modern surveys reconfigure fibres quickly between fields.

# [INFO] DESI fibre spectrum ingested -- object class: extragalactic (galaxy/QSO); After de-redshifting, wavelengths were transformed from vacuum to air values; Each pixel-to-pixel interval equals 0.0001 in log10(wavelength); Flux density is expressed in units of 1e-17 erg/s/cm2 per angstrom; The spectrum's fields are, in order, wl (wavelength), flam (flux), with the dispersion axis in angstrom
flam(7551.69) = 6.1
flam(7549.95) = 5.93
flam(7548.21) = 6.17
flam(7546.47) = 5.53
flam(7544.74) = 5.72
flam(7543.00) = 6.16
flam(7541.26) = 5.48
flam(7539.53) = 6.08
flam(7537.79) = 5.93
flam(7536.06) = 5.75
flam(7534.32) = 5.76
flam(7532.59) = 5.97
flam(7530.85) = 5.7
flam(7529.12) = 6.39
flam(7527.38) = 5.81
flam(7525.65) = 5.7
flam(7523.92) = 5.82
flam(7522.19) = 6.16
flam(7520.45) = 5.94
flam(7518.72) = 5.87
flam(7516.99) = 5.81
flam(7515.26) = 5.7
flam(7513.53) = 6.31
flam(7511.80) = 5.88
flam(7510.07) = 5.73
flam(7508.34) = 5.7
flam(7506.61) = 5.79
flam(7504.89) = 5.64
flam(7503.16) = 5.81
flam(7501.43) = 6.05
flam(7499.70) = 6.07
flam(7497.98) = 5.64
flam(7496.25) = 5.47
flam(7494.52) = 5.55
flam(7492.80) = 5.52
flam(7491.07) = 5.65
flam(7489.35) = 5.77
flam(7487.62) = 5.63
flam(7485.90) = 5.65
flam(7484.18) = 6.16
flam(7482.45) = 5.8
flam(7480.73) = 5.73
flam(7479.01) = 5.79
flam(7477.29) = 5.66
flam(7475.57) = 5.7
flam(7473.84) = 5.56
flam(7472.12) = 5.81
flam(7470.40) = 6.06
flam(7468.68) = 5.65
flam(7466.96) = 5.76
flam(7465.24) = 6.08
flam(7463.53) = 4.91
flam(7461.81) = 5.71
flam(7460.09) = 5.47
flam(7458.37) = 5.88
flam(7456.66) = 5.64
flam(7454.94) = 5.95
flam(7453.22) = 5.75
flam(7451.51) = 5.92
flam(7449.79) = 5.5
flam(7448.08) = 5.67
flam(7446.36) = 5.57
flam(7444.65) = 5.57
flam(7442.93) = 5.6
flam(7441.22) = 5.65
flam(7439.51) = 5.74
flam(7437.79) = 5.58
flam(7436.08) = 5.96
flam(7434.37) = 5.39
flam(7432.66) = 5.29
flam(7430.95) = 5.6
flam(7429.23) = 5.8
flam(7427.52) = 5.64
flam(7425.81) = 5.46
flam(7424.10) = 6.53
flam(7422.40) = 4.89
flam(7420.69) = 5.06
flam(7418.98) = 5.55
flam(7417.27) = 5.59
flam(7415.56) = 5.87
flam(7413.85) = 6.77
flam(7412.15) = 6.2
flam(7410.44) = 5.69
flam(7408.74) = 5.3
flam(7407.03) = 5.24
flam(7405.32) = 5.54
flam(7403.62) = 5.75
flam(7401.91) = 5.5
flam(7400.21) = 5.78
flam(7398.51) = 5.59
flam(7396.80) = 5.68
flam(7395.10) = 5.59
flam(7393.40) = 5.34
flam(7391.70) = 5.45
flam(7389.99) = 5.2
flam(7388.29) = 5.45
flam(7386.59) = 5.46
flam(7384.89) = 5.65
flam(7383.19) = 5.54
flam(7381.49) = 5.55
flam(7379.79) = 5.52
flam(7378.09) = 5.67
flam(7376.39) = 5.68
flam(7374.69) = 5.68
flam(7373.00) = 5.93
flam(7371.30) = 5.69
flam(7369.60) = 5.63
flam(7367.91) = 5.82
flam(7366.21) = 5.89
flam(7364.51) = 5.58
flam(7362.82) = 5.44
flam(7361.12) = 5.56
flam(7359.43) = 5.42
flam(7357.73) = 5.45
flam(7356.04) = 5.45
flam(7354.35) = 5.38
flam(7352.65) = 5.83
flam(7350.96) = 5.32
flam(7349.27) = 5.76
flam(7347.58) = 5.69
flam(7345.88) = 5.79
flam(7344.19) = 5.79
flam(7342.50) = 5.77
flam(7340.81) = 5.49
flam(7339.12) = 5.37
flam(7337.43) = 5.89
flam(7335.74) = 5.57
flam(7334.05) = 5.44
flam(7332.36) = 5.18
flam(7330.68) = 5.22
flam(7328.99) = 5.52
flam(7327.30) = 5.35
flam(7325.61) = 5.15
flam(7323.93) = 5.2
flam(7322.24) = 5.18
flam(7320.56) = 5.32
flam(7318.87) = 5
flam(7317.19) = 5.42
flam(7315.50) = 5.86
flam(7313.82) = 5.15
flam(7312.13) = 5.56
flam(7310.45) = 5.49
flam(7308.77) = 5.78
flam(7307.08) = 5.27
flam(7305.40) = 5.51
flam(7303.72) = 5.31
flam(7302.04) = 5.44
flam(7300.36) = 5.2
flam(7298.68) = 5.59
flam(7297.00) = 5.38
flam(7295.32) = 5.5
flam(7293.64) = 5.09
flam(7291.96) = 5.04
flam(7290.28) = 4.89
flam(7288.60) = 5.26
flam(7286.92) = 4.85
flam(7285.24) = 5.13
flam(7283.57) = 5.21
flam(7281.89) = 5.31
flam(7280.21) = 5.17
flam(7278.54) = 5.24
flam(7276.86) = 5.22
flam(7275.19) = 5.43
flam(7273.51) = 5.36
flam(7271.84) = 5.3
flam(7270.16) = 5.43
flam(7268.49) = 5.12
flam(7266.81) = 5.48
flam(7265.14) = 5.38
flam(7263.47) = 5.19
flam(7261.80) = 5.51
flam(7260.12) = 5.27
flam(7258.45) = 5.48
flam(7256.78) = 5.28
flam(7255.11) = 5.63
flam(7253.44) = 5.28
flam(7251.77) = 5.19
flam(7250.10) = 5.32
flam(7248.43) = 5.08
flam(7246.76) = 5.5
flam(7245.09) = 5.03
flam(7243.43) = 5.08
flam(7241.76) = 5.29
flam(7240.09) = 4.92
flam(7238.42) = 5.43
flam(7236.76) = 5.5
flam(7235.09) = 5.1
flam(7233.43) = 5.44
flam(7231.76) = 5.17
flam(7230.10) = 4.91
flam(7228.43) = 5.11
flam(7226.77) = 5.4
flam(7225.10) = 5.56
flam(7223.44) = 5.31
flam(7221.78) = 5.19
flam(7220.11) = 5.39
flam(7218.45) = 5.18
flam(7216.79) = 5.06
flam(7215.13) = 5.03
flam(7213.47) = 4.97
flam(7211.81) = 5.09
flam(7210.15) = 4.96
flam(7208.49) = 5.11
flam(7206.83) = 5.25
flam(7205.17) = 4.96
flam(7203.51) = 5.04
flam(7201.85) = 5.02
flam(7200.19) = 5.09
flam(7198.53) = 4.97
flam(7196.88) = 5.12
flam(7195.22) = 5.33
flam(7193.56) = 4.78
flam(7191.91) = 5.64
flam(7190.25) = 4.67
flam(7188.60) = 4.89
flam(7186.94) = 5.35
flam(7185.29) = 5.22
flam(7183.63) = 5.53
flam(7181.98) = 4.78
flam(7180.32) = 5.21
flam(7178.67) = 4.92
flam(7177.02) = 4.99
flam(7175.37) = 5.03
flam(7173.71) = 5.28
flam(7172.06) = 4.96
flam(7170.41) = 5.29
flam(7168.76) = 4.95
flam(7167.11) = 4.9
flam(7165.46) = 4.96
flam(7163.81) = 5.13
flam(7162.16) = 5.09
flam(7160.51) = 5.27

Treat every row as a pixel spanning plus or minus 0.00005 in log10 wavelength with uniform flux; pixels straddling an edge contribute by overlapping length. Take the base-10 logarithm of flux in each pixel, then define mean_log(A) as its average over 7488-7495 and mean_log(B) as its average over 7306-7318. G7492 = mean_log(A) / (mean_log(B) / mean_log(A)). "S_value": 0.76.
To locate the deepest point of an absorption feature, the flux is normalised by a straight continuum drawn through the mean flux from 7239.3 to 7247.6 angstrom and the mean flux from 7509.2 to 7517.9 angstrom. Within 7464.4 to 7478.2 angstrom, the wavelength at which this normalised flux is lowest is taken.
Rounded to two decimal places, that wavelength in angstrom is 7473.84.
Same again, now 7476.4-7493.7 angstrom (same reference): 7492.80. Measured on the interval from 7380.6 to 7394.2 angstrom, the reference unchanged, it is 7389.99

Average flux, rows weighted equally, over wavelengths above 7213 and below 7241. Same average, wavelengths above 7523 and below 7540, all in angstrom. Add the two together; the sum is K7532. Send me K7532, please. 11.1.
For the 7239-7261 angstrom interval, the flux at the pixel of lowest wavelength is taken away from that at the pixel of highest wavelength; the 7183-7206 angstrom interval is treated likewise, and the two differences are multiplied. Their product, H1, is -0.20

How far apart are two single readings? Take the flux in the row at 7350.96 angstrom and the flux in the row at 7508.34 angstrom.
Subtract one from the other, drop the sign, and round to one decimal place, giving 0.4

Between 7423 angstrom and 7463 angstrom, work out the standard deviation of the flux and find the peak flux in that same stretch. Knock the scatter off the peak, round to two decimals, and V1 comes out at 6.28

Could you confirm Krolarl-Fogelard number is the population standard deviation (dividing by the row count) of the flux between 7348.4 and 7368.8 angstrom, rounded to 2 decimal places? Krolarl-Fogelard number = 0.19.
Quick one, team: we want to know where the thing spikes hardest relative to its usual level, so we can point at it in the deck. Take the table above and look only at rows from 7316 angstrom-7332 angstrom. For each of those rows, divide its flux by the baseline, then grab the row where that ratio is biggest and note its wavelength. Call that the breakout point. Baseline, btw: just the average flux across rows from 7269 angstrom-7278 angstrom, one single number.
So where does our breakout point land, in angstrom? 7328.99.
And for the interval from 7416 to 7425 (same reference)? 7424.10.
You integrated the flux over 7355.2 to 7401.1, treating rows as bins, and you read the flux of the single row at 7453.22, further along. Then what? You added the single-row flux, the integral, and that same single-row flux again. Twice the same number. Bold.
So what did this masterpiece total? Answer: 268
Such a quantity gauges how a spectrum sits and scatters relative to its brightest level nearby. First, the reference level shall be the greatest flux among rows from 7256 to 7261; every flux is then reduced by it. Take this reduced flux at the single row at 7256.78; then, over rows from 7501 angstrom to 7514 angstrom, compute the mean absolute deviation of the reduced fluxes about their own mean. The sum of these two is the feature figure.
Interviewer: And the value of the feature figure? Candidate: 0.0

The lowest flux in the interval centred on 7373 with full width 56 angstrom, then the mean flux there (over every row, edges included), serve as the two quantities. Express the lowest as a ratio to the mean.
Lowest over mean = 0.930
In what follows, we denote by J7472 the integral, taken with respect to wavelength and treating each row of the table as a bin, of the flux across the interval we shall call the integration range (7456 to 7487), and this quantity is 177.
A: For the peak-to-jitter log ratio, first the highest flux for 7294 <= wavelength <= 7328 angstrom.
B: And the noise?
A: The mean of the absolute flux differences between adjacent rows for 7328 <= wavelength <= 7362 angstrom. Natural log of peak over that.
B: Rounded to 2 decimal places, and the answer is 3.38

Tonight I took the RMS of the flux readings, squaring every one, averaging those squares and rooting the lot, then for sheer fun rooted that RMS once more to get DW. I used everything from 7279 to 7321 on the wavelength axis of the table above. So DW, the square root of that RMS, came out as 2.31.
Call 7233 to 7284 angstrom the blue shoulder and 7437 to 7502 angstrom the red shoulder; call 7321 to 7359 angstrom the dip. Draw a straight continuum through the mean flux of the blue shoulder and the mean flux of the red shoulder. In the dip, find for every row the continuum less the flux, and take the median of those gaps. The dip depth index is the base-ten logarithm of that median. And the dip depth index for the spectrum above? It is -1.7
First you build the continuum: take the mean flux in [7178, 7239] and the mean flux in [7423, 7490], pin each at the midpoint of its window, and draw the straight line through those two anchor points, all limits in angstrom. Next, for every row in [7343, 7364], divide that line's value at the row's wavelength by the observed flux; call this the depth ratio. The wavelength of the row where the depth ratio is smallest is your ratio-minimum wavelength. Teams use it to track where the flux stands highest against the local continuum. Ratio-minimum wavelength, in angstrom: 7352.65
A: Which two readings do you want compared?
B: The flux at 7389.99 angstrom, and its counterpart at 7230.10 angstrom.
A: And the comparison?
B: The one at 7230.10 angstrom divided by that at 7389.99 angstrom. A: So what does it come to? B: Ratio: 0.94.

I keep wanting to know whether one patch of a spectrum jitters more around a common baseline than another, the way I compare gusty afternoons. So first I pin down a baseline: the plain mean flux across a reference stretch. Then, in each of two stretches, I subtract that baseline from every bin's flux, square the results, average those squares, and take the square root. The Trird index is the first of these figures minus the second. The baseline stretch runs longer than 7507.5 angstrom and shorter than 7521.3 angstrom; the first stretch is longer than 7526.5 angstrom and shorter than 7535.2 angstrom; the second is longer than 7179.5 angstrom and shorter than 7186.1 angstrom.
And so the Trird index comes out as -0.48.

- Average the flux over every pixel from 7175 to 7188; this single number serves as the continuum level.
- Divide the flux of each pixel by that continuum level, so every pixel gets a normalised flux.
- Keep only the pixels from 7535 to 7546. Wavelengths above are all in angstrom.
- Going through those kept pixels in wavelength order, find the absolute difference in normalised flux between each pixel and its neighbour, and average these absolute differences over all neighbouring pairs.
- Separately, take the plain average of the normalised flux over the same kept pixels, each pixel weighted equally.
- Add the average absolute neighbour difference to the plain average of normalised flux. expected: 1.22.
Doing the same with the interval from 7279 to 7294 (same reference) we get 1.03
